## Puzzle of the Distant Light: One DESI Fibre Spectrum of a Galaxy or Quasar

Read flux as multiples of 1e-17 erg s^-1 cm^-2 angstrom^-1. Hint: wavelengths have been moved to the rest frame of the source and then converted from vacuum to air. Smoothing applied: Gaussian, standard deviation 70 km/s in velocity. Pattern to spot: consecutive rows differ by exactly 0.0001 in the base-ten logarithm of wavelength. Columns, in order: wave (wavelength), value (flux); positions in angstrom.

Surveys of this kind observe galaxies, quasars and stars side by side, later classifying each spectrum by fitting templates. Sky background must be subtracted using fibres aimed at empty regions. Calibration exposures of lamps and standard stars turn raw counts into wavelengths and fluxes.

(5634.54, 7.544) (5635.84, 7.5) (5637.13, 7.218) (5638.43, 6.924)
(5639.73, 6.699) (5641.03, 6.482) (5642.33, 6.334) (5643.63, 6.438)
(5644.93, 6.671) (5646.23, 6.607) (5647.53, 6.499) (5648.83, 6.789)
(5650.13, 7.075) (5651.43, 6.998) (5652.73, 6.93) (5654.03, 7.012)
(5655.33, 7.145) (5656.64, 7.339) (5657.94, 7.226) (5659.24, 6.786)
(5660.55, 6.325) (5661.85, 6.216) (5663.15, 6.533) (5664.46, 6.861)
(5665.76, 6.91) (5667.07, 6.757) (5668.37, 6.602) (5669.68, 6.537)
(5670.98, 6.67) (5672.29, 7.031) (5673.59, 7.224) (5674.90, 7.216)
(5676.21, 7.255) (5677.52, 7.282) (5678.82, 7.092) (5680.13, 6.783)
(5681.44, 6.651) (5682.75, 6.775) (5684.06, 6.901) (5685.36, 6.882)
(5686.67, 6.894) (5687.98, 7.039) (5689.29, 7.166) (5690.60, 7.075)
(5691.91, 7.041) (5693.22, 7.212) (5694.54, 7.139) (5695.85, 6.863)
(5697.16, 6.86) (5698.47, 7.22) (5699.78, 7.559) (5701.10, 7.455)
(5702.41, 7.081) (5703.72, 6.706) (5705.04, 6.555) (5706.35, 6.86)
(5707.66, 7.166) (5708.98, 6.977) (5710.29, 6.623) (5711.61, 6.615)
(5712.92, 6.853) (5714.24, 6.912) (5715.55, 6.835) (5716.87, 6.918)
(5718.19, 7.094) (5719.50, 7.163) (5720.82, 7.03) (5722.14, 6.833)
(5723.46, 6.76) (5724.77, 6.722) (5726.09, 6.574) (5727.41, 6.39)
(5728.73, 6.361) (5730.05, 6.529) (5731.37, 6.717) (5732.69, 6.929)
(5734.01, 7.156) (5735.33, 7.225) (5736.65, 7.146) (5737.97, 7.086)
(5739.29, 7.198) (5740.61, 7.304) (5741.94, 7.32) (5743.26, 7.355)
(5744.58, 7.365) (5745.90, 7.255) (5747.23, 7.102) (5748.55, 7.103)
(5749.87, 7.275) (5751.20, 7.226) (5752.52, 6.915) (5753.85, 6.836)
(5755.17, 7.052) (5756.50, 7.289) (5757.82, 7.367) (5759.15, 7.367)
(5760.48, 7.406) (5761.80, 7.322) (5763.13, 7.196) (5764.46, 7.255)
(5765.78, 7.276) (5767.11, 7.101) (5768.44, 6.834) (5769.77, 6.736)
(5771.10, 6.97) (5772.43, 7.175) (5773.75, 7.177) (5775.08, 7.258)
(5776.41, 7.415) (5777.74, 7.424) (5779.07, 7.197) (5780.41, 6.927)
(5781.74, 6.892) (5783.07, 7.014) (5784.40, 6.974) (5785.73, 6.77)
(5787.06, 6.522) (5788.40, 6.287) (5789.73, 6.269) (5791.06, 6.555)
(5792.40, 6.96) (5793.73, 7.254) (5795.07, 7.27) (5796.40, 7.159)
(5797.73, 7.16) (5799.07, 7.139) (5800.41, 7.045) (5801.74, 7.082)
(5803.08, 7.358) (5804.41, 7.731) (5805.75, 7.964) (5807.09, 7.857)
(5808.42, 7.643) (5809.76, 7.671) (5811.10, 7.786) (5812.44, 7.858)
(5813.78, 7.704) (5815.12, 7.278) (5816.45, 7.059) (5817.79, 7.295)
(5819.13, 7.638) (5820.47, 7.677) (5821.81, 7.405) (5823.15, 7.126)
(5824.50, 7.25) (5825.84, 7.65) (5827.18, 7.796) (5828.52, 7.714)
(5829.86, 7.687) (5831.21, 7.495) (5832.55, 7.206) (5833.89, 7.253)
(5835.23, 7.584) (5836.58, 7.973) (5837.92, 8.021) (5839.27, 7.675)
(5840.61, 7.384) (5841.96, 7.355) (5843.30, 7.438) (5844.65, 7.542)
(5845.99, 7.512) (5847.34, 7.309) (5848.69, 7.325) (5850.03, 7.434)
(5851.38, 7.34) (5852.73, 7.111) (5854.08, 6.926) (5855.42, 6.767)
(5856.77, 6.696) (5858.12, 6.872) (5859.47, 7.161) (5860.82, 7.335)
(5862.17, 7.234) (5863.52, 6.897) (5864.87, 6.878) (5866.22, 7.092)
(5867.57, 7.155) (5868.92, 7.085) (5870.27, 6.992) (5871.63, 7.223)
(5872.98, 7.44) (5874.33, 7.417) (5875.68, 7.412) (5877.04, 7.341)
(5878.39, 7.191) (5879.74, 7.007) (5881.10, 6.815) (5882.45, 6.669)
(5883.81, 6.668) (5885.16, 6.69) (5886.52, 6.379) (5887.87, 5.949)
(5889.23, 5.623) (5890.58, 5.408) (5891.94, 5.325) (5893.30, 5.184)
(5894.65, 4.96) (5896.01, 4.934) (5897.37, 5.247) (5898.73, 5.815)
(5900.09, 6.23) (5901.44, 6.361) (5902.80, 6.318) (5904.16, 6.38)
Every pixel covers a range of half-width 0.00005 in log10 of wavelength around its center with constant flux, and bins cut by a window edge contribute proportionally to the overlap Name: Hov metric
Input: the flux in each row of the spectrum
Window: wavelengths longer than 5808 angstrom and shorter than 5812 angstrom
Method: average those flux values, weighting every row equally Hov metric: 7.70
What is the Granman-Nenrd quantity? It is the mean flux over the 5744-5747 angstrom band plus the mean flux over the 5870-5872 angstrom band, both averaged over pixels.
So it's 14.4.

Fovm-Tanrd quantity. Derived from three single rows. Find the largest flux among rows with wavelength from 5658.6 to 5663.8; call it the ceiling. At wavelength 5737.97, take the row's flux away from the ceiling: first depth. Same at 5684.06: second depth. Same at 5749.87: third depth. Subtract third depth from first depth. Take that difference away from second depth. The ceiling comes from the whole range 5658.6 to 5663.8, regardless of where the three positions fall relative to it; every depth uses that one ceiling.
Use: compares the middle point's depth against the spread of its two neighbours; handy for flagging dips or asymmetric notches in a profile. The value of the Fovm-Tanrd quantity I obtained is -0.3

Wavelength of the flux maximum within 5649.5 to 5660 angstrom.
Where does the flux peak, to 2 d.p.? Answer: 5656.64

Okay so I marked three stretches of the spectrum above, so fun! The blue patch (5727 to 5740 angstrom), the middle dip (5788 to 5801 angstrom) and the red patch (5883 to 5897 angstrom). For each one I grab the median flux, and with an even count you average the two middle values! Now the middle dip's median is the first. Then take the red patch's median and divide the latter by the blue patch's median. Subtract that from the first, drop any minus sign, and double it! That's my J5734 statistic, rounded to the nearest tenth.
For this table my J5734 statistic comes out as 12.6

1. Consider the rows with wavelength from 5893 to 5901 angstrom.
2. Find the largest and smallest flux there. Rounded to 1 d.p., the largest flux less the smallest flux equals 1.3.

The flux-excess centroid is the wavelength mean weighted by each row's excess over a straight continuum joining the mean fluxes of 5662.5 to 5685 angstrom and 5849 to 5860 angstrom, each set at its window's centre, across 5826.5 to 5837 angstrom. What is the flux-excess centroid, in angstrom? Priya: 5831.7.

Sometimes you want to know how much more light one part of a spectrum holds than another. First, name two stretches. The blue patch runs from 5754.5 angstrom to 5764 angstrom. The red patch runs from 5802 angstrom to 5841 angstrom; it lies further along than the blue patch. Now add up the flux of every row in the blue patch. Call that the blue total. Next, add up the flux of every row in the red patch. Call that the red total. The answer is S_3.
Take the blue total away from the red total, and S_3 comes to 169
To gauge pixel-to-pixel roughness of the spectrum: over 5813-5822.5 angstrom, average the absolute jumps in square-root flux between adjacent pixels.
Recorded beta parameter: 0.047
